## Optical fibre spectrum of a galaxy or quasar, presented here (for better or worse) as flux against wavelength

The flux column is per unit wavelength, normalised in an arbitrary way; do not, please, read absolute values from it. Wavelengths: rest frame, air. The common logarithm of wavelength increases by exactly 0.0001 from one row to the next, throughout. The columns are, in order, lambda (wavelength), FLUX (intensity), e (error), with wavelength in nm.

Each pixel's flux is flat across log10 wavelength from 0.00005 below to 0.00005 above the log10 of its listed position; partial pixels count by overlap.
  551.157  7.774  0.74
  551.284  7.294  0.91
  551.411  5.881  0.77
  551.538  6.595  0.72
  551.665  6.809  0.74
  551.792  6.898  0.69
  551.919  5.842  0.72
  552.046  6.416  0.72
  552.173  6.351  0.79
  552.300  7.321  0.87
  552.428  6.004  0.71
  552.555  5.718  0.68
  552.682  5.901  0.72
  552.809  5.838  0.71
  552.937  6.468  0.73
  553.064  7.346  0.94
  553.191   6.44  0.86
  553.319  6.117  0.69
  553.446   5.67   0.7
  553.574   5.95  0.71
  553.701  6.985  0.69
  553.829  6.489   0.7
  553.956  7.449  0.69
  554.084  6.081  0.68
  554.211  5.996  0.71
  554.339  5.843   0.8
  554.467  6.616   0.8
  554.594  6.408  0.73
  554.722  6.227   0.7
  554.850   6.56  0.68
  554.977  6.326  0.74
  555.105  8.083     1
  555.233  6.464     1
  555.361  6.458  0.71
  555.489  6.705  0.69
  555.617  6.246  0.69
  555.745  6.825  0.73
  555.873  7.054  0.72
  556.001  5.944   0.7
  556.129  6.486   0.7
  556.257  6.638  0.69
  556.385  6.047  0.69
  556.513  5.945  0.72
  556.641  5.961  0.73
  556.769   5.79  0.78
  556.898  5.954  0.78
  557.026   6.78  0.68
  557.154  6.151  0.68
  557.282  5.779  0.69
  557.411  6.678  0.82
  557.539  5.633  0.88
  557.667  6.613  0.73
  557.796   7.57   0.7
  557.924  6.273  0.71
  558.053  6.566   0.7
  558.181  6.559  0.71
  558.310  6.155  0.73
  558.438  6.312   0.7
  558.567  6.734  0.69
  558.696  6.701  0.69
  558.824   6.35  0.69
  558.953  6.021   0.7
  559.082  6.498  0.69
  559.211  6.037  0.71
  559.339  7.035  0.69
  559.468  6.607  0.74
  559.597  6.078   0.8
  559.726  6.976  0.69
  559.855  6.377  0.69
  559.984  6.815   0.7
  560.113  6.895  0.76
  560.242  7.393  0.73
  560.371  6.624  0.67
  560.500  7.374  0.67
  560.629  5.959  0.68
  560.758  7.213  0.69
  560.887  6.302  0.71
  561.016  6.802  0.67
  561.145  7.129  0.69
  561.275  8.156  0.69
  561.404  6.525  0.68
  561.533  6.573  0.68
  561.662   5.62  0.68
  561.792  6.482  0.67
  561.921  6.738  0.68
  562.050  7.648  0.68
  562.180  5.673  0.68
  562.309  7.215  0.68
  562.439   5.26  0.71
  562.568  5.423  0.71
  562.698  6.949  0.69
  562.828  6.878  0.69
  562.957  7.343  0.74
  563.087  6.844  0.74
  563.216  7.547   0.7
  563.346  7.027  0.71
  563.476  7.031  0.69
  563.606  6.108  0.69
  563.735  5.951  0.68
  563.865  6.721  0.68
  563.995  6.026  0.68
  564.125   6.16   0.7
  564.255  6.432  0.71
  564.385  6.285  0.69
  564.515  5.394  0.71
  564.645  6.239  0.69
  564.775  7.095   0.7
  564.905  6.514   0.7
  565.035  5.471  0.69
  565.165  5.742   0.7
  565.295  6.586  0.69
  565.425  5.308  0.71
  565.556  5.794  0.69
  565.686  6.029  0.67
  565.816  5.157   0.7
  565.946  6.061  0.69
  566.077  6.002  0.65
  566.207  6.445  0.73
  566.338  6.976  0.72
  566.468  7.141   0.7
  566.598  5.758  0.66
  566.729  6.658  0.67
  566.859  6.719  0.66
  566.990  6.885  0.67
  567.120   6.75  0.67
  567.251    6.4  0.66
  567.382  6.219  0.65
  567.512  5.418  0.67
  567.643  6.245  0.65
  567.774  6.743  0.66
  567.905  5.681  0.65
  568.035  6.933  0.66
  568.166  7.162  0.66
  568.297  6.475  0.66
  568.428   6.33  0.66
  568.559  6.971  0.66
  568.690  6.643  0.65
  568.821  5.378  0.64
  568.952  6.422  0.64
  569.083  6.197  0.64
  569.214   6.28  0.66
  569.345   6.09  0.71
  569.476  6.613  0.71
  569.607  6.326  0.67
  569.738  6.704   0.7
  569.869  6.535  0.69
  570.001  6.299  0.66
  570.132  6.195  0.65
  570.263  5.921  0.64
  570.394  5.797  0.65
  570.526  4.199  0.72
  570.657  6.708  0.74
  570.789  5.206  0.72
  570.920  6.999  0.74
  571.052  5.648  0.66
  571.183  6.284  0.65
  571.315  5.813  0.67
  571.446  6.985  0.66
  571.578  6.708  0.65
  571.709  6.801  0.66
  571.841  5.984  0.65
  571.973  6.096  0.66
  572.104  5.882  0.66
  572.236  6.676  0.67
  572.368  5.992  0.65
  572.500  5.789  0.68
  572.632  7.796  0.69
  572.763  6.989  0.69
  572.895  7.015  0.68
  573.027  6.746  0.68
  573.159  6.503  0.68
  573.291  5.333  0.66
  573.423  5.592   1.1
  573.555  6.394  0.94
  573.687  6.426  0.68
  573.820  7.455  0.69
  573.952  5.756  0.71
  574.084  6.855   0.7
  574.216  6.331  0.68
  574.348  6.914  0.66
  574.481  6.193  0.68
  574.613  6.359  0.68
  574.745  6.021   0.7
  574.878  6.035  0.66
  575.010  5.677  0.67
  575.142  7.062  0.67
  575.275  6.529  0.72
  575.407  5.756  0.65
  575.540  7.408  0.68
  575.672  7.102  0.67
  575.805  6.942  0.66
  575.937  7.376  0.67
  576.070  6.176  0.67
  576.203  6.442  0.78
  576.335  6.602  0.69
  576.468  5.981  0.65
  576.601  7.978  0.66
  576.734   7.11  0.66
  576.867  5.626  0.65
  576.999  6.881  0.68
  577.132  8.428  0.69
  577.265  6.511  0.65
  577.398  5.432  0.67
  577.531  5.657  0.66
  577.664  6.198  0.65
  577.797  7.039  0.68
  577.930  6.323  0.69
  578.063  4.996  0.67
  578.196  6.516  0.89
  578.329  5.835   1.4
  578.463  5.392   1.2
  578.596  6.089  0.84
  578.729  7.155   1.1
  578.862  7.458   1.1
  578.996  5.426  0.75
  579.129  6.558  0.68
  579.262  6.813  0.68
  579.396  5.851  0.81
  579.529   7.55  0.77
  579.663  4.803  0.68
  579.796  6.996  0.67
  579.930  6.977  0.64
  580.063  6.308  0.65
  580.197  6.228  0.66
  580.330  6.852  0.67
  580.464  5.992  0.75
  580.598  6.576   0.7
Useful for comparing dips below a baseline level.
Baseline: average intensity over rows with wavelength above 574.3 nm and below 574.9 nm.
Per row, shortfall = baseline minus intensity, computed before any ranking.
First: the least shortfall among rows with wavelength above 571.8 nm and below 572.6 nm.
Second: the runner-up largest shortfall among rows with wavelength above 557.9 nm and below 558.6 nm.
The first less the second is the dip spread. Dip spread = -0.40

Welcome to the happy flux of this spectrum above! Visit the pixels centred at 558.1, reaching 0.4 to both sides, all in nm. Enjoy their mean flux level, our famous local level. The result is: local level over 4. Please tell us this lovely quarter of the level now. 1.64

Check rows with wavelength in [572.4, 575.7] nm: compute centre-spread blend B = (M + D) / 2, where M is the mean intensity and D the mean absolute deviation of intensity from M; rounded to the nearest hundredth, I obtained 3.50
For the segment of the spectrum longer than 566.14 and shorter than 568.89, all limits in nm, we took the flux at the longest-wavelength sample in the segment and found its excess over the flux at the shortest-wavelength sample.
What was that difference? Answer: -1.1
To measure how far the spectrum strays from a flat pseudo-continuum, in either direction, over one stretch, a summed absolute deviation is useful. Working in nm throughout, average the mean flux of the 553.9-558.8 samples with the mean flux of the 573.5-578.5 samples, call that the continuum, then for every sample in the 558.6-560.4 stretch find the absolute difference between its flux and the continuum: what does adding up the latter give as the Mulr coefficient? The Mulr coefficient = 4.9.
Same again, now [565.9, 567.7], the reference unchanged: 5.5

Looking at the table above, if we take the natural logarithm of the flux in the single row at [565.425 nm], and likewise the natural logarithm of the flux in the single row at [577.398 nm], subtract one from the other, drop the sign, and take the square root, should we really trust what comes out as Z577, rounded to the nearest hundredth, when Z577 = 0.15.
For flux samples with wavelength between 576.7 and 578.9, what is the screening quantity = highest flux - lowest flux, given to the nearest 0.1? 3.4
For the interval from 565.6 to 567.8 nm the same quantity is 2.0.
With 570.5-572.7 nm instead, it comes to 3.6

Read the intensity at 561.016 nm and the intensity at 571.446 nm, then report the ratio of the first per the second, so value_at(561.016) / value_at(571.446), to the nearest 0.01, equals 0.97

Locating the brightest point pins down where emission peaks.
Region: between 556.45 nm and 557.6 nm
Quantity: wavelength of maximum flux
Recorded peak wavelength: 557.026 nm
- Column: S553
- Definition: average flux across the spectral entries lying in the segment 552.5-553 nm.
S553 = 5.98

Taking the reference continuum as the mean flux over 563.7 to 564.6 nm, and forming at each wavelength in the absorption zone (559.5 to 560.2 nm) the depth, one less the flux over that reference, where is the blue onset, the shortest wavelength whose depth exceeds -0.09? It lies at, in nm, 559.597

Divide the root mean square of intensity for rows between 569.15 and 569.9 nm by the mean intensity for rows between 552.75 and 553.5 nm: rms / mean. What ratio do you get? 1.02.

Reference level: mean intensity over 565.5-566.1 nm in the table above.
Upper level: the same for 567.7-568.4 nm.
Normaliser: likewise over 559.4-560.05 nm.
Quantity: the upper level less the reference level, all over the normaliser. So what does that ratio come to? 0.12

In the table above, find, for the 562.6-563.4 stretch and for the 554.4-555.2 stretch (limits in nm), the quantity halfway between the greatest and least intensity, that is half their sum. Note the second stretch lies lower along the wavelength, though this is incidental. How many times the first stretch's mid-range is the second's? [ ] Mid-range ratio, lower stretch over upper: 0.99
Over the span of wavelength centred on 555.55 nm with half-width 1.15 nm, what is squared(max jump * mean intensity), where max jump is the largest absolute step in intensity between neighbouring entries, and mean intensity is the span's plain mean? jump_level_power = 130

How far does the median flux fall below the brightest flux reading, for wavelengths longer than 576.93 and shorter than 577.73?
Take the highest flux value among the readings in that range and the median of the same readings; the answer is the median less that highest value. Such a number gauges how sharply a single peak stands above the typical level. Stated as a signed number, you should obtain -2.1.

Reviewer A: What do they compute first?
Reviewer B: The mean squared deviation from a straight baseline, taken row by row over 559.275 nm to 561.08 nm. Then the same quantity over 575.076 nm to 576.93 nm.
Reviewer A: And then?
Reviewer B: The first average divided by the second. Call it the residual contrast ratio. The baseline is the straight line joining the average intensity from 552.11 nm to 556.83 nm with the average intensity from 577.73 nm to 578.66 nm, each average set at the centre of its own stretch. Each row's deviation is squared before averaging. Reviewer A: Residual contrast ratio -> 0.44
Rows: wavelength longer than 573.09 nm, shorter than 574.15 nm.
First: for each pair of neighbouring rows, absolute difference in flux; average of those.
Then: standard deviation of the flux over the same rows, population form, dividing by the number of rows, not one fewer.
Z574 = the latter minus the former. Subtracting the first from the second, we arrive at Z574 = -0.21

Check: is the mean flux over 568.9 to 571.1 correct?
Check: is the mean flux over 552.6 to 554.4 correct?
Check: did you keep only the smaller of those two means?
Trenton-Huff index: 6.13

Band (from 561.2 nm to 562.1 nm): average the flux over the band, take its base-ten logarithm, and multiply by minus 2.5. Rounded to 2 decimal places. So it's -2.08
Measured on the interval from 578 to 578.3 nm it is -1.90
